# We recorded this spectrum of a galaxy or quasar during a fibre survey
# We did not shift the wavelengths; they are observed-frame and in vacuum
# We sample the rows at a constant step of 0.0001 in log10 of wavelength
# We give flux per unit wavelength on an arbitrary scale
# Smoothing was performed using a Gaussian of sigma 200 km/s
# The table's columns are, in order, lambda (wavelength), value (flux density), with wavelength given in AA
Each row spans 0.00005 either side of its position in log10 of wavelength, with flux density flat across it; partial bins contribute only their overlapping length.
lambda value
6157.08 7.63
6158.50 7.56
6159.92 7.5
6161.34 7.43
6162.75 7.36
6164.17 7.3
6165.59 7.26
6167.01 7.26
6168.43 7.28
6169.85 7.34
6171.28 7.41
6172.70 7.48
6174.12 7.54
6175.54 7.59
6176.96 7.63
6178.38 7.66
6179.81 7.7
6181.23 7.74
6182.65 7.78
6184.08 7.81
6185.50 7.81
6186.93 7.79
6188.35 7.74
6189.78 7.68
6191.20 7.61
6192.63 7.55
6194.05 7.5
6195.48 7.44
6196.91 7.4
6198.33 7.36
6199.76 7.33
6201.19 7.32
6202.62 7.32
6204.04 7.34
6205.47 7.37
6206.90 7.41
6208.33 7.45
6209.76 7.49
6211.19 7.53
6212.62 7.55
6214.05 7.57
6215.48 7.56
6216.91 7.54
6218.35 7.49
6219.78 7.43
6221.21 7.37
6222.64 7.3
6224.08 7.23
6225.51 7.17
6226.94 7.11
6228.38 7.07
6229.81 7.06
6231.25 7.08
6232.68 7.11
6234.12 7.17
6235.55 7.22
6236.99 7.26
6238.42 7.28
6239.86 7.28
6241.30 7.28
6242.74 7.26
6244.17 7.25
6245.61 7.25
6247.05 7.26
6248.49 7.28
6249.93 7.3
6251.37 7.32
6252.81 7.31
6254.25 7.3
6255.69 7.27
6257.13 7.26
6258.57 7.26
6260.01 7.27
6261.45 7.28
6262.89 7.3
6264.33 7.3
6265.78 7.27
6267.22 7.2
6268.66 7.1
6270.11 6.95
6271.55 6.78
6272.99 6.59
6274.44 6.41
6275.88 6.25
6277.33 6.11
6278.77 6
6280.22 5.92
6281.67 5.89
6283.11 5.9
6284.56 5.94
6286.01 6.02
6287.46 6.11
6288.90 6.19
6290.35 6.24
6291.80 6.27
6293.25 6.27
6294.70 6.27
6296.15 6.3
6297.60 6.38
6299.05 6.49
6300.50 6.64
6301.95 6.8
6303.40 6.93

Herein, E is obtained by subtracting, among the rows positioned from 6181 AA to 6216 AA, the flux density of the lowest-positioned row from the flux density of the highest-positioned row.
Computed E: -0.18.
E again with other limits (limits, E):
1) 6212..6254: -0.24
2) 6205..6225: -0.14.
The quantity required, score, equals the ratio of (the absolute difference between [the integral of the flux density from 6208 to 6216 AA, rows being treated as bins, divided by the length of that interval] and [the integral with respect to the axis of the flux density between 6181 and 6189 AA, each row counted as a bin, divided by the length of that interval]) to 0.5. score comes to 0.50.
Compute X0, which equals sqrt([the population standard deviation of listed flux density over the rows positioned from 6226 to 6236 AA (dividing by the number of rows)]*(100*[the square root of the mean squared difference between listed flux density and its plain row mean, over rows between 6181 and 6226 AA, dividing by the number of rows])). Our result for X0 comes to 1.0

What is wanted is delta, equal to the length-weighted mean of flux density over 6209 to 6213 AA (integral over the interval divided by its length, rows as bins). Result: 7.5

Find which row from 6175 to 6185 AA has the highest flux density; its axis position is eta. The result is 6184.08 AA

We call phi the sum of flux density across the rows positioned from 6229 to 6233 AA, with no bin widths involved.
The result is 21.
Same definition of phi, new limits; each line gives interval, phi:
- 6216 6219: 15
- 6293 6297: 19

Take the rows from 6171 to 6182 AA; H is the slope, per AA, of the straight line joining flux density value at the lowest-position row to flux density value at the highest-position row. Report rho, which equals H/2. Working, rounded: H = 0.03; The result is 0.02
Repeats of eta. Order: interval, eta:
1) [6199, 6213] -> 6212.62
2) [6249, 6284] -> 6251.37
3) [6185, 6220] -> 6185.50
